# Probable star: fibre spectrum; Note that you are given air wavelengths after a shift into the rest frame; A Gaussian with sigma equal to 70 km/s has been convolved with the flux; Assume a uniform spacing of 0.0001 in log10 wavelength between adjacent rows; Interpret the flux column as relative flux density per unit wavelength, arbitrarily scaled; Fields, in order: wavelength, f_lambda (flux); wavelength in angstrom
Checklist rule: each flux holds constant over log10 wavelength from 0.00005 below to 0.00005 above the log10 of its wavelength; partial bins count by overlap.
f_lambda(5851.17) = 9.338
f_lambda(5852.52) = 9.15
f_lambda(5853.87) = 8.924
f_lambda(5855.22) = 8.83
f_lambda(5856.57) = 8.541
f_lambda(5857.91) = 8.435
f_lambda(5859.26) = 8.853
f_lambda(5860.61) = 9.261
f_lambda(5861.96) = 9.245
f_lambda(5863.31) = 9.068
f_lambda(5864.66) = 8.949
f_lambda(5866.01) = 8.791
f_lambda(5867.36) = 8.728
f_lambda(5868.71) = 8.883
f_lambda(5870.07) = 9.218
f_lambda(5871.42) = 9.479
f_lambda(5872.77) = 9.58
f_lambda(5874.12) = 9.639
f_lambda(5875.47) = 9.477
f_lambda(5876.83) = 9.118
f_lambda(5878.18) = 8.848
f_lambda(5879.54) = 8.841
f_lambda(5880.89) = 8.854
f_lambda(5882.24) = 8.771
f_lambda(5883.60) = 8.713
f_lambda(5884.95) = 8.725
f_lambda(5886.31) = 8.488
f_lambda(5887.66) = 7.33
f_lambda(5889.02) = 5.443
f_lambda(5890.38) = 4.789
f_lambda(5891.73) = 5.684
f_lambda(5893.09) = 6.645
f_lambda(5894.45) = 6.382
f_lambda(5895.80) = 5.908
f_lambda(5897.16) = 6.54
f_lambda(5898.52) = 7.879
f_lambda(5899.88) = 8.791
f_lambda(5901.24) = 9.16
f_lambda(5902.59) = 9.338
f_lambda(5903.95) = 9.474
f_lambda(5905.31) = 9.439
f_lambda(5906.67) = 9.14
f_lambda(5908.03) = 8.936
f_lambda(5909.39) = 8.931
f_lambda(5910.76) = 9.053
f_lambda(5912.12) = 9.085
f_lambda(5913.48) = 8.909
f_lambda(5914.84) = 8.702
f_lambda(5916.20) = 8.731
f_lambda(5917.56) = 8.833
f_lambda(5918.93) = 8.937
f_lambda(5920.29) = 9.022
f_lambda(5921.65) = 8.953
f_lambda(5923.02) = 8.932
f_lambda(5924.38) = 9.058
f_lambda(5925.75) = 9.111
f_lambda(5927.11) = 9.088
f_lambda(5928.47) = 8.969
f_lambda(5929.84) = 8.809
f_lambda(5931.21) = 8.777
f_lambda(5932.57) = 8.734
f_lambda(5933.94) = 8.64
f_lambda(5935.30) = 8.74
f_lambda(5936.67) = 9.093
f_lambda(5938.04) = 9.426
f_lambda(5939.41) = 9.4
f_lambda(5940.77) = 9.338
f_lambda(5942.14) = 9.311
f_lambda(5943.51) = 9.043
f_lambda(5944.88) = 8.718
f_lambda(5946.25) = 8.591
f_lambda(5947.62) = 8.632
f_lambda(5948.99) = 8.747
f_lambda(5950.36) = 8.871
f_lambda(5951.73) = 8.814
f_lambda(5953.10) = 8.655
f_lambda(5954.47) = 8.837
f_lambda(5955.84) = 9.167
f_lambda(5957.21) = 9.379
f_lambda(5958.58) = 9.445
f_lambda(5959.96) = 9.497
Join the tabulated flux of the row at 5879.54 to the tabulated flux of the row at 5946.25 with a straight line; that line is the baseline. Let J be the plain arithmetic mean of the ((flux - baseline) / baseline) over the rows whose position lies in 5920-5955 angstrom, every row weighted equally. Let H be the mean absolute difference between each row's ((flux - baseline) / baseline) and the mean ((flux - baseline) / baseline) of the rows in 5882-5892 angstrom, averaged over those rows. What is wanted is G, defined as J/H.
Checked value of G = 0.2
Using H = 0.164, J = 0.036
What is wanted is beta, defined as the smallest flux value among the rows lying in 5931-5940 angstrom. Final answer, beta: 8.64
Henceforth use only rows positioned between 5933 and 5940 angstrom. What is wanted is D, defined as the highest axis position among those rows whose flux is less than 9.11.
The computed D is 5936.67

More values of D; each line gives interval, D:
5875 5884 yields 5883.60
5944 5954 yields 5953.10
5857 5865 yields 5864.66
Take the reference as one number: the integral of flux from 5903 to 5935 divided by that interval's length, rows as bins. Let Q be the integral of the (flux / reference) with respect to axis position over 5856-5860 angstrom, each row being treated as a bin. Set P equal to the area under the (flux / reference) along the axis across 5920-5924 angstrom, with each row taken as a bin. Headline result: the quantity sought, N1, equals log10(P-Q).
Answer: -0.8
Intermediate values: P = 4.00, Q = 3.85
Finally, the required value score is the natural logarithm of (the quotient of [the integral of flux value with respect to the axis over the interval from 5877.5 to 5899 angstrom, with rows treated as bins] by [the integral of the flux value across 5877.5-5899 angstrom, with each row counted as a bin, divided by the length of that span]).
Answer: 3.1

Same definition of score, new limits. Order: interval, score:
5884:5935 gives 3.9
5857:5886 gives 3.4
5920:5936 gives 2.8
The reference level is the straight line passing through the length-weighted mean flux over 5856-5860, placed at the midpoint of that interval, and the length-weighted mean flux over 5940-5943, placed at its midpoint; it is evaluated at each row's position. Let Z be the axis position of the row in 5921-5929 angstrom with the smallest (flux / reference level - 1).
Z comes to 5928.47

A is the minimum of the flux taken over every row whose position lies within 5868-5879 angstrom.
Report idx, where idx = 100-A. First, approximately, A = 8.848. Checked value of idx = 91.2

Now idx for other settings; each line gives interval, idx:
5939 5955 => 91.4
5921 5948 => 91.4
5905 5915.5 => 91.3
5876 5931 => 95.2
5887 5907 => 95.2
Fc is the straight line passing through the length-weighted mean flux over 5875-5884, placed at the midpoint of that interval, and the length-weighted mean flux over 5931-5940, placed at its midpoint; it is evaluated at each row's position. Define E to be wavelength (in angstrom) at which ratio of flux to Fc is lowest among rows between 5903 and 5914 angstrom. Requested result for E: 5913.48 angstrom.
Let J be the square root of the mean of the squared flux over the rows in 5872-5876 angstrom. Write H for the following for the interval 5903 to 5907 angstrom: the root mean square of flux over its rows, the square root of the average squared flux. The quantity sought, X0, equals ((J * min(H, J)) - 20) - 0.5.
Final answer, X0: 69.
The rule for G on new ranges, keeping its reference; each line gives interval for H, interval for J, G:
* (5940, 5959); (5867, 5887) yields 0.6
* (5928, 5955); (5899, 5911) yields 1.8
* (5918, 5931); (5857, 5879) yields 2.8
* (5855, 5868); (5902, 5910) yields 2.2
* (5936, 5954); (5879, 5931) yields -1.6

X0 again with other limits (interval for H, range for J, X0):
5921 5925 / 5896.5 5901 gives 40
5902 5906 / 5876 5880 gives 59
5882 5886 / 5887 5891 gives 15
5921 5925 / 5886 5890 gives 31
